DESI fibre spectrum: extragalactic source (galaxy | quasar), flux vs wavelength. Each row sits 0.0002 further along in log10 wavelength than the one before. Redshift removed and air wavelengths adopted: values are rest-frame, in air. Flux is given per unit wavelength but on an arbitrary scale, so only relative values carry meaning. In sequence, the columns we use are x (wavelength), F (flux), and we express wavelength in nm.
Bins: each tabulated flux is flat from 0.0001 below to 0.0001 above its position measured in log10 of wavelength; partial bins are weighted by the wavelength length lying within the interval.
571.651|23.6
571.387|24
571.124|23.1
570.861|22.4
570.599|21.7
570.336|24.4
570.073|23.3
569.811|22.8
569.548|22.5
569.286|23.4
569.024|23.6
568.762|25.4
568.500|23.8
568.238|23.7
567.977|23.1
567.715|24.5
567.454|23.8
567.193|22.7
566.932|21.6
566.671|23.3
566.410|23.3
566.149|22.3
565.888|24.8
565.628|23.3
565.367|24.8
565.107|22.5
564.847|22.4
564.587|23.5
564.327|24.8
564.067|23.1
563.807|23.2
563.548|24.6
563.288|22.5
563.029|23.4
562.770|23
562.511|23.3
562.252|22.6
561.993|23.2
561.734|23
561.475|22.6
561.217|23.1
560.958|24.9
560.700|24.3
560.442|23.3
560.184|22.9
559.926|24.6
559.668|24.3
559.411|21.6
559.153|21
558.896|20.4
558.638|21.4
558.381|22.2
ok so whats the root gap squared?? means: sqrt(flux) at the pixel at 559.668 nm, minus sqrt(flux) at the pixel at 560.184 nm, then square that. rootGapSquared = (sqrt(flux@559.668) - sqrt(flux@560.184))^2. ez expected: 0.021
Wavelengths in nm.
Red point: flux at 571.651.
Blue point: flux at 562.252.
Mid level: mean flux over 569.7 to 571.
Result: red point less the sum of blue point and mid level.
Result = -21.9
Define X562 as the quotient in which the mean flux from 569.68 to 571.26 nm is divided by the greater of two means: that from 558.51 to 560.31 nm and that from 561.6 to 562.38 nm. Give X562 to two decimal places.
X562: 1.00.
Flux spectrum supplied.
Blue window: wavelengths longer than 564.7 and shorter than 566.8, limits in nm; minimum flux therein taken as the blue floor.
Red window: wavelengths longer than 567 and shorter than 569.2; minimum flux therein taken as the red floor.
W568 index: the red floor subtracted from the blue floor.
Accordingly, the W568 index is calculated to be -0.40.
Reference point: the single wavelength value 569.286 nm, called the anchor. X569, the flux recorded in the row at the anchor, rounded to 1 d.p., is 23.4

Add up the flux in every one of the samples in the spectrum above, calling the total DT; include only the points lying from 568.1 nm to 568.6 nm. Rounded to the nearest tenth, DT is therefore 47.5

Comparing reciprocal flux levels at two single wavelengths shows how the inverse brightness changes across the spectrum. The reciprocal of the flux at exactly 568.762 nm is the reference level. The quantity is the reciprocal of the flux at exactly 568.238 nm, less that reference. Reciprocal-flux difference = 0.0028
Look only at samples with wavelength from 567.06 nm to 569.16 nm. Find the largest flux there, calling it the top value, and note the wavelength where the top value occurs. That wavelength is 568.762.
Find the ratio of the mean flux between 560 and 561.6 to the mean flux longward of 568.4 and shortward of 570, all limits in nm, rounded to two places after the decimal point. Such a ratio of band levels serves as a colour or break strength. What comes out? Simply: 1.00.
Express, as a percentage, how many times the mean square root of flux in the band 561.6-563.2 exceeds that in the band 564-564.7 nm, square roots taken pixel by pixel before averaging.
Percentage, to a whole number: 98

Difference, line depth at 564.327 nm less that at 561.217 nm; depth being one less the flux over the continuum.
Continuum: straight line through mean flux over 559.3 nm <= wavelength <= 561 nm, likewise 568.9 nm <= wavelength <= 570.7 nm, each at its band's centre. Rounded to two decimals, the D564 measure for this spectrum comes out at -0.08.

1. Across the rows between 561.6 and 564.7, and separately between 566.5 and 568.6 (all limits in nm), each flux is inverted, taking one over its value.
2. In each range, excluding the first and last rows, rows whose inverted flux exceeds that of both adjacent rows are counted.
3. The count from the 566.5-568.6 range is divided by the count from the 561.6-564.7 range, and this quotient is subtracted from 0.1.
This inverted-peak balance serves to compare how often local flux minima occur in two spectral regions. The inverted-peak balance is -0.4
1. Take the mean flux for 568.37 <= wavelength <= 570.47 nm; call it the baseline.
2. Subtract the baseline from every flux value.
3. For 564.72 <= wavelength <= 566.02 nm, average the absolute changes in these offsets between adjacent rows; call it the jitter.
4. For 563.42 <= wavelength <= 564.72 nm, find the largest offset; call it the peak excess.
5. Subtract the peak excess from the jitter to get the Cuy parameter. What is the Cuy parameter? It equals 0.2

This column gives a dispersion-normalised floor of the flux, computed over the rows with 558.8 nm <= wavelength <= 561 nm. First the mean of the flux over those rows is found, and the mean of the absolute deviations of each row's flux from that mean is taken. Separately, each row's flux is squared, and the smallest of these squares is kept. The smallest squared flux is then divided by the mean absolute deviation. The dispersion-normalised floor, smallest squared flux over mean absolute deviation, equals 300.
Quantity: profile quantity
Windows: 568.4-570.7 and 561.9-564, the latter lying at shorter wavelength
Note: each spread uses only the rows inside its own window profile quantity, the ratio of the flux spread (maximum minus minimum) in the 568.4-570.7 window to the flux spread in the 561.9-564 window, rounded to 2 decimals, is 1.76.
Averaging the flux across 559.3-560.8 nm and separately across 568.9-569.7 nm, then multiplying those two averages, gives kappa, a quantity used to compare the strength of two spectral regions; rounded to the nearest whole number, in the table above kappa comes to 544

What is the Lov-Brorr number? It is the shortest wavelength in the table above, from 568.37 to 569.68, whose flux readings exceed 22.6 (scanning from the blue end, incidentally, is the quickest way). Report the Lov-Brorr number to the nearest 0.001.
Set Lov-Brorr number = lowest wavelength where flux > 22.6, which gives 568.500 nm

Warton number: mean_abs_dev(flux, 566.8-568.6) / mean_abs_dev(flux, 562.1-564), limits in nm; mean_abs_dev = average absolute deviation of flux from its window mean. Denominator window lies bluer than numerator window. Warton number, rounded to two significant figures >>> 1.6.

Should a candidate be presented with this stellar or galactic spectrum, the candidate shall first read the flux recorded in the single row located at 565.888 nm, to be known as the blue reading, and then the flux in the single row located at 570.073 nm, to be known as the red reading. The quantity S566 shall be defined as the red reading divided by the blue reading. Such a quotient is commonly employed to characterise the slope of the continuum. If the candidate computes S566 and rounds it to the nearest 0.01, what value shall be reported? 0.94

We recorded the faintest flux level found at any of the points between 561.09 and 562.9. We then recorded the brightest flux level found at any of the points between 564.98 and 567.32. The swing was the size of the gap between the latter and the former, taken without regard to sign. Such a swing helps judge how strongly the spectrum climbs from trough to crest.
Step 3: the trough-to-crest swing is 2.2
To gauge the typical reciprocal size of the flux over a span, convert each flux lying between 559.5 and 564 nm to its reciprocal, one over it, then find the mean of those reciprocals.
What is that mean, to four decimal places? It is 0.0427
